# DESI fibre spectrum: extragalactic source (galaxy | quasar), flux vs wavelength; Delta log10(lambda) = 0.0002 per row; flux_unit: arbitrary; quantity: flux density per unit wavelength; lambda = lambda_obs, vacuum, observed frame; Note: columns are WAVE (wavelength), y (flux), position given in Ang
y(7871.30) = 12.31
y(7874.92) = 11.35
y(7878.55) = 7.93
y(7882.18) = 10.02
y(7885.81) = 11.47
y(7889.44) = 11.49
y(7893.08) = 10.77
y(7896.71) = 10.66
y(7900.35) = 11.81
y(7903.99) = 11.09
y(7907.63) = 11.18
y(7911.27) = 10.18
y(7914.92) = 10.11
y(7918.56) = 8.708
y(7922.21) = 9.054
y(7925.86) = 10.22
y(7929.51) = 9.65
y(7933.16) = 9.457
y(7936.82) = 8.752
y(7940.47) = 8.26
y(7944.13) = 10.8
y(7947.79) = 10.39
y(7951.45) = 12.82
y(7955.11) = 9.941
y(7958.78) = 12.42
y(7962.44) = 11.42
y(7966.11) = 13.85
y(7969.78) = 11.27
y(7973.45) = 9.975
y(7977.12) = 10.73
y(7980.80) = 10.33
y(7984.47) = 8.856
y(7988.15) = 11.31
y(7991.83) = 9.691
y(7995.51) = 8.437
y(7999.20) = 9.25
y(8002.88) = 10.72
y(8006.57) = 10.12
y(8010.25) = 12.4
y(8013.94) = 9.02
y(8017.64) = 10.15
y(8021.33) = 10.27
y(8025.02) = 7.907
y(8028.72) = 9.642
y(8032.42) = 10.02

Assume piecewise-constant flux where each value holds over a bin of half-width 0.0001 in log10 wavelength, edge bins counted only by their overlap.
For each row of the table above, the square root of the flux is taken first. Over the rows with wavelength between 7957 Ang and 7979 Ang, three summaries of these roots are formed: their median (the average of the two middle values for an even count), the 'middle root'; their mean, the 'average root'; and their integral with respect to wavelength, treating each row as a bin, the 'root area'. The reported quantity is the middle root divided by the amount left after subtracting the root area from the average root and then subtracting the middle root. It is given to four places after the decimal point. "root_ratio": -0.0450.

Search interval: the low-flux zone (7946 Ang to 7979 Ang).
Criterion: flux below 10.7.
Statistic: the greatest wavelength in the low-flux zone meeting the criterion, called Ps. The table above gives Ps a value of 7973.45 Ang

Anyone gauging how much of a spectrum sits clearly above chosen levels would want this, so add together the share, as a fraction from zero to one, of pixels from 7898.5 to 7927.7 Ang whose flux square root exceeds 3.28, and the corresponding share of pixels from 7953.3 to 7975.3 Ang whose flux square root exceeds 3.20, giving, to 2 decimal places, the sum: 1.04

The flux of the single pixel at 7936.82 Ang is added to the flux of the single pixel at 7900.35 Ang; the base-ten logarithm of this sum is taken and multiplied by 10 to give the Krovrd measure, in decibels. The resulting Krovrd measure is 13.1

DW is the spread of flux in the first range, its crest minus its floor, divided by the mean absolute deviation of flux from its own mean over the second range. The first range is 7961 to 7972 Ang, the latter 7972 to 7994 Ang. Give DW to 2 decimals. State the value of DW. 4.02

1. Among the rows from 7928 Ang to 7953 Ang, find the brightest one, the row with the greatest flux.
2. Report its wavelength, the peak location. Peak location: 7951.45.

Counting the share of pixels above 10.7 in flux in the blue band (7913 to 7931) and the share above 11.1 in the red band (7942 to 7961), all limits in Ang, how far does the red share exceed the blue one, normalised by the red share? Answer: 1.0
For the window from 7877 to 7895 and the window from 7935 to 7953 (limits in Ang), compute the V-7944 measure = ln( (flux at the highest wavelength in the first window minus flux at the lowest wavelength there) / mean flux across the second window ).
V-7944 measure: -1.28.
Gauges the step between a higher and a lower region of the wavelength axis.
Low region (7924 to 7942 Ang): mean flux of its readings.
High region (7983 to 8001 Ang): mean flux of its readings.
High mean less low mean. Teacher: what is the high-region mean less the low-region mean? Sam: 0.2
